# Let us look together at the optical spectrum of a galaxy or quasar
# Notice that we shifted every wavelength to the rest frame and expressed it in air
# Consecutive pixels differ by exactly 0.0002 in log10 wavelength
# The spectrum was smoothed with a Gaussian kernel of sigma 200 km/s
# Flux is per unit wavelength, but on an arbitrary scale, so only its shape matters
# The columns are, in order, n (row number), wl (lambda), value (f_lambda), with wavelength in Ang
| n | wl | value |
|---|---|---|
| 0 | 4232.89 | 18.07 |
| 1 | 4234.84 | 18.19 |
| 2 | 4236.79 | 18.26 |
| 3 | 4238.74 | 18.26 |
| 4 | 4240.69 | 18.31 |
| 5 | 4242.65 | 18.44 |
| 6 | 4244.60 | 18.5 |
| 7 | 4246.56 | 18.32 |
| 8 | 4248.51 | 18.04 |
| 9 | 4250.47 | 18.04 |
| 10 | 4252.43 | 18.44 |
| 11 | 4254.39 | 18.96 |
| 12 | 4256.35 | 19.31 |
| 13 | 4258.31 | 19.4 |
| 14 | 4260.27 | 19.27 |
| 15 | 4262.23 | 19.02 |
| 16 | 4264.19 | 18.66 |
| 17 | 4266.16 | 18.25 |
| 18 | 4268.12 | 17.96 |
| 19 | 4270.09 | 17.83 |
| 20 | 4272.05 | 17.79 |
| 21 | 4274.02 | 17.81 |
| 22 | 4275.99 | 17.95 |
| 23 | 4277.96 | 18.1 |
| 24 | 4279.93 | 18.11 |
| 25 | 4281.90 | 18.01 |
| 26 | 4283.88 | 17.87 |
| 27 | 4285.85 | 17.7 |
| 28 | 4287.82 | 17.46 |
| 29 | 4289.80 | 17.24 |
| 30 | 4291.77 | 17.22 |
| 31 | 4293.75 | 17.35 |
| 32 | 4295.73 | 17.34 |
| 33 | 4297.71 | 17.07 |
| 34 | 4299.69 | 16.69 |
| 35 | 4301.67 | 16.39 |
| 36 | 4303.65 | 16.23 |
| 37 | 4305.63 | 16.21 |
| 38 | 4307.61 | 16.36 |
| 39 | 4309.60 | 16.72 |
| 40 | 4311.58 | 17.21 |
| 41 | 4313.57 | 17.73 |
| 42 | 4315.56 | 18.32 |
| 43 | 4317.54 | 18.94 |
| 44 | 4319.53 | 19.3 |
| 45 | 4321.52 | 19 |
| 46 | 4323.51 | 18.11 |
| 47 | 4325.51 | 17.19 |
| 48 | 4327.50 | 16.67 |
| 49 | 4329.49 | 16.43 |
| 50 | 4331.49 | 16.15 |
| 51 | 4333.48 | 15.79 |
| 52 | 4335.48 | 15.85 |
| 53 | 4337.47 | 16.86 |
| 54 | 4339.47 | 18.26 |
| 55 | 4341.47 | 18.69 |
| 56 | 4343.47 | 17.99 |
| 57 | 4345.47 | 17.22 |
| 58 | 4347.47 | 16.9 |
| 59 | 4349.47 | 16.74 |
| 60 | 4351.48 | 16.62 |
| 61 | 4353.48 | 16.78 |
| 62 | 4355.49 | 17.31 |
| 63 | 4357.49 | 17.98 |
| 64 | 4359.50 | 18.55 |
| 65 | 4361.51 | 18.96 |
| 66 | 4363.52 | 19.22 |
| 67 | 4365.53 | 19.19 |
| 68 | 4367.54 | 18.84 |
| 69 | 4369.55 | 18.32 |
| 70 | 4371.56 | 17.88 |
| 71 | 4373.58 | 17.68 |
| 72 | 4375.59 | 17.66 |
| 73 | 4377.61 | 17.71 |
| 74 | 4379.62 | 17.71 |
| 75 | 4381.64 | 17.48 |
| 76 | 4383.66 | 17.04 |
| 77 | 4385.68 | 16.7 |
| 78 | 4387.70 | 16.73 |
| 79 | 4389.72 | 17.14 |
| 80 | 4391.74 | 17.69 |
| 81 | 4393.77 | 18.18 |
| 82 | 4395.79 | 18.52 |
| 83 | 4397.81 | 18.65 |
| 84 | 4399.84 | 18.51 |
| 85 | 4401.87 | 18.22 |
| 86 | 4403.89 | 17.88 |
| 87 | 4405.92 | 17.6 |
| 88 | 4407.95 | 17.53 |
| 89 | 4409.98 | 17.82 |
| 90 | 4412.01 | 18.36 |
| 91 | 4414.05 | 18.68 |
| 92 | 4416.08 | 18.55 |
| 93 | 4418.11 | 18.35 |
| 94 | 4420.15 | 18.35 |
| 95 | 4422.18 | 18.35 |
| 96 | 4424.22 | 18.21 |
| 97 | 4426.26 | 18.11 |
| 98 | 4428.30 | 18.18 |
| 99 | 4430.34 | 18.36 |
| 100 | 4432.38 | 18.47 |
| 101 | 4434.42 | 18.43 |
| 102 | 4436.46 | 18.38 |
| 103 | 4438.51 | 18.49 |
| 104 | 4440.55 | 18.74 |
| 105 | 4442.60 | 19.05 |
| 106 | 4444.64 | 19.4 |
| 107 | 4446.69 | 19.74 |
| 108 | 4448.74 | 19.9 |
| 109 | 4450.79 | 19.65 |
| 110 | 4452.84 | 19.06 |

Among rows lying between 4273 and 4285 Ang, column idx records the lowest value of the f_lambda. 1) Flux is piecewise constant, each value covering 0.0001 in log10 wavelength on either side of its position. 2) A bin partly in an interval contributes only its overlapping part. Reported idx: 17.81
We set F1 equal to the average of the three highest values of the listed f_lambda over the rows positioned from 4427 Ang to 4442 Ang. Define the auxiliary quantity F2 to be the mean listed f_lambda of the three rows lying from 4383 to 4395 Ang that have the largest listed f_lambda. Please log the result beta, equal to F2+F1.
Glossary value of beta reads 36.2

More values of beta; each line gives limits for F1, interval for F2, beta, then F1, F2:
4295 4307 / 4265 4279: 35.1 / 17.0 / 18.1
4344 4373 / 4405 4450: 38.8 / 19.1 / 19.7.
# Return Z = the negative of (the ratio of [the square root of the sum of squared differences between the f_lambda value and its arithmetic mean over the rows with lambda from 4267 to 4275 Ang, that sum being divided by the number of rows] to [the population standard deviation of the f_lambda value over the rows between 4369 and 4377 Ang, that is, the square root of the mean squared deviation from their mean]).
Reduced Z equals -0.3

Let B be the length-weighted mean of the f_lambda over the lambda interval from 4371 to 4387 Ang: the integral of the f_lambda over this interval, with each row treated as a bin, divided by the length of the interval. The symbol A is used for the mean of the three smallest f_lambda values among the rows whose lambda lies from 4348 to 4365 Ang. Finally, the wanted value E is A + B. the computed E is 34.2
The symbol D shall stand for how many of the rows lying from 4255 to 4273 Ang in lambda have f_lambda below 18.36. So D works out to 4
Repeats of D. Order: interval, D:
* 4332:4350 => 8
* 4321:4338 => 8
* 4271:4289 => 9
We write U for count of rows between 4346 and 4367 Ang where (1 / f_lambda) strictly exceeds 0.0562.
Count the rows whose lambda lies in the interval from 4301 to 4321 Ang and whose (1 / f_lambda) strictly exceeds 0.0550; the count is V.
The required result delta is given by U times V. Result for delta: 35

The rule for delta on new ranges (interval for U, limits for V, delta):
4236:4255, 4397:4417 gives 0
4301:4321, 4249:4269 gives 14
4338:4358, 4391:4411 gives 36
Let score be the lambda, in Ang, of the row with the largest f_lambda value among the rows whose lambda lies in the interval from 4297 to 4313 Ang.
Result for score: 4311.58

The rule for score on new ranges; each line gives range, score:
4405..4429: 4414.05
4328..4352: 4341.47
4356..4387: 4363.52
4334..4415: 4363.52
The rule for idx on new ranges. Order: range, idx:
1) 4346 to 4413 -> 16.62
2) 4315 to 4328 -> 16.67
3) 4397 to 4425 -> 17.53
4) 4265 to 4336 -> 15.79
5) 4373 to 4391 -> 16.7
